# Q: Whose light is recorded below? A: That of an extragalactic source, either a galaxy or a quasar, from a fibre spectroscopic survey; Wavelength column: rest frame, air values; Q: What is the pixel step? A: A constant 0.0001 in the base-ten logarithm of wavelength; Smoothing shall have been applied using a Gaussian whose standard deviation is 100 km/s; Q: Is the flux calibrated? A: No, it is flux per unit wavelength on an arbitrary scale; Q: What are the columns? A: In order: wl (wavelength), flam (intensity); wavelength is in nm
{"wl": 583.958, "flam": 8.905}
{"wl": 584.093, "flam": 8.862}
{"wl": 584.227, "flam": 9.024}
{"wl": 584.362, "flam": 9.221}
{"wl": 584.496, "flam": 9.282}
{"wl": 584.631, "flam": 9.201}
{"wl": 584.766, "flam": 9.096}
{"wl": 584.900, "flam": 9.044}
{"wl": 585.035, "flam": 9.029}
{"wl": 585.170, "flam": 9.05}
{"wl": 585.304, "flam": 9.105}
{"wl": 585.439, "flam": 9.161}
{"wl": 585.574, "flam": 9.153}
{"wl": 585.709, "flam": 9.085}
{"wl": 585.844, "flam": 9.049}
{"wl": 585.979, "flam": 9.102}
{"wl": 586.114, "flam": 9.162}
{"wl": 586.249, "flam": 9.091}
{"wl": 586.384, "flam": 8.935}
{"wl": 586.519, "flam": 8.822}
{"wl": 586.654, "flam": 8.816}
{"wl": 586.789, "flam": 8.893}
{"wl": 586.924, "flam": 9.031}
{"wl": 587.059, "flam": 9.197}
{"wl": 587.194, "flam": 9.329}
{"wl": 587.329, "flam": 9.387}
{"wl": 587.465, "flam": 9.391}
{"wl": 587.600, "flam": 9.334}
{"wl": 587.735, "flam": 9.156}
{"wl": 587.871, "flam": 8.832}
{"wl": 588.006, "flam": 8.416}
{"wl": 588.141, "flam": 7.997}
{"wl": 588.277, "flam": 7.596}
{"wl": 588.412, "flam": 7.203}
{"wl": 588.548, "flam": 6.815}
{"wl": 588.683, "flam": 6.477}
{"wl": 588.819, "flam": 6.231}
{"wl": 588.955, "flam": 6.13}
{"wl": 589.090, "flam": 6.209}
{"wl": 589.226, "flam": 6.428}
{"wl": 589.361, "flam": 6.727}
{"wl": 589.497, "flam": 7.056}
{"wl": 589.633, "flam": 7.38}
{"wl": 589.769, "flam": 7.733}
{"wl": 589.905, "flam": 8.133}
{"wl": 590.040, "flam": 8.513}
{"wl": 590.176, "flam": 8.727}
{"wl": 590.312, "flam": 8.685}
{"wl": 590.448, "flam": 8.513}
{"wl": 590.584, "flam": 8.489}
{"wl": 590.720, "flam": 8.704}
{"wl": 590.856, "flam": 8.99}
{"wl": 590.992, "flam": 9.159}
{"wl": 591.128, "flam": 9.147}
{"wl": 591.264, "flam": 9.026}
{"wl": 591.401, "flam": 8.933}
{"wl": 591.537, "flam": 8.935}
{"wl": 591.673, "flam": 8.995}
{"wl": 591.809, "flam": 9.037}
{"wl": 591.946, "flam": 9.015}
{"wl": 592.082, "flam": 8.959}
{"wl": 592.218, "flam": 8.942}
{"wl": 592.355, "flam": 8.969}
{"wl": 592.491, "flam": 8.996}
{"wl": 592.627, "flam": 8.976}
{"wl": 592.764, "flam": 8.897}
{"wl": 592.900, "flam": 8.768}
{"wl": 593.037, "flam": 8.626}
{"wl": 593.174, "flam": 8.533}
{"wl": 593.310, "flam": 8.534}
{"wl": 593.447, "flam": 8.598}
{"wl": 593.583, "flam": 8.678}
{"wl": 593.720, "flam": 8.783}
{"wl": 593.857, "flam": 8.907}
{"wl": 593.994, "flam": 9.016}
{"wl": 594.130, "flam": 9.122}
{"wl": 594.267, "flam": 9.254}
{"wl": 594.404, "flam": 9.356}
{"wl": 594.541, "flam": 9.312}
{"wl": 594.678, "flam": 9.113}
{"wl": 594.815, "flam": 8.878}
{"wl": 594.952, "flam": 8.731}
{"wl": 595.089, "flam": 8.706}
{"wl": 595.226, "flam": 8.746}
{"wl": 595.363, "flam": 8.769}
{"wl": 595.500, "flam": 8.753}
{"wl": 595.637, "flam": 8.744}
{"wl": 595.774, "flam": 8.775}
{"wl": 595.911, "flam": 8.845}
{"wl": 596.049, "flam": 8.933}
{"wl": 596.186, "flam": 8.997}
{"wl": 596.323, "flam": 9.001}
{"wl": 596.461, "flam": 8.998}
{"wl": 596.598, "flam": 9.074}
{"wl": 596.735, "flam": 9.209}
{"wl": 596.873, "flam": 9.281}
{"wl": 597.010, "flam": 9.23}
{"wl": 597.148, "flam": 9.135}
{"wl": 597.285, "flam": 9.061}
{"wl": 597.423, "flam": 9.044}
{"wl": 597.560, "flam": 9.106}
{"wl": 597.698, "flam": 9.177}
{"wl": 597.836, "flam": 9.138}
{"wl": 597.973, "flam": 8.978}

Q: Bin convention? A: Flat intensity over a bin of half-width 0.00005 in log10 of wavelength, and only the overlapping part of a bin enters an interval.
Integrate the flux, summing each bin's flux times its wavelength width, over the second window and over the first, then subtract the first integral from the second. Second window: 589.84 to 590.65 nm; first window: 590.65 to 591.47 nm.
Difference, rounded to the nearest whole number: 0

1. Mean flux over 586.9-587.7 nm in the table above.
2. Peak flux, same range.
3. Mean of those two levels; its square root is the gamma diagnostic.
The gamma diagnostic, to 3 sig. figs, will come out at 3.06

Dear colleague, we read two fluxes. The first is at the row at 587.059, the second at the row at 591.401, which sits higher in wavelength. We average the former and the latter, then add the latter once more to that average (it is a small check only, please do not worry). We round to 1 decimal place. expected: 18.0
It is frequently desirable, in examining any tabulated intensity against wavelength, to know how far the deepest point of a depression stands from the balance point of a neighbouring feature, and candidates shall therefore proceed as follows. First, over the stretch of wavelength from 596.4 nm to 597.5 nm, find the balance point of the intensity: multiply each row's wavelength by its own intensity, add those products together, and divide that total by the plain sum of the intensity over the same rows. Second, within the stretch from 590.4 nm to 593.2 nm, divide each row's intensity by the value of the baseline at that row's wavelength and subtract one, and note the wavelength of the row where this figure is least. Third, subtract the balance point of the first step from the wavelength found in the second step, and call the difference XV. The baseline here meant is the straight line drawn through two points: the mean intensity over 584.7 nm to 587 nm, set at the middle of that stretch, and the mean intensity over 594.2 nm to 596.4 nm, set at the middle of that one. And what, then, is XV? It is -6.36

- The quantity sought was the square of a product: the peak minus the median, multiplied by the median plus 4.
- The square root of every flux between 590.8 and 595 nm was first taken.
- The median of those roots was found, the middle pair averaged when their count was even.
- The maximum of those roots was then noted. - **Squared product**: 0.20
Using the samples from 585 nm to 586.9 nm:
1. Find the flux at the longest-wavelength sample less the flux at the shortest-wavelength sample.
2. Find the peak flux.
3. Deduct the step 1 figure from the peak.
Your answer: 9.3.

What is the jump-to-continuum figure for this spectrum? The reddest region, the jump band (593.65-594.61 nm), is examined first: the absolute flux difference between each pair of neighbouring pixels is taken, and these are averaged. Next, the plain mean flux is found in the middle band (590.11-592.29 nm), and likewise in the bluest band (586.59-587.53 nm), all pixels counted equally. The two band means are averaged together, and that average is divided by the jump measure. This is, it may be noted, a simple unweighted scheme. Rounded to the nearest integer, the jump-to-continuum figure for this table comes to 88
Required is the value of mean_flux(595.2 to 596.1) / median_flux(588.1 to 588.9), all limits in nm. 1.25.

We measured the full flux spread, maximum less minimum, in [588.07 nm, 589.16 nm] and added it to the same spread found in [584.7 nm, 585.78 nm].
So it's 2.0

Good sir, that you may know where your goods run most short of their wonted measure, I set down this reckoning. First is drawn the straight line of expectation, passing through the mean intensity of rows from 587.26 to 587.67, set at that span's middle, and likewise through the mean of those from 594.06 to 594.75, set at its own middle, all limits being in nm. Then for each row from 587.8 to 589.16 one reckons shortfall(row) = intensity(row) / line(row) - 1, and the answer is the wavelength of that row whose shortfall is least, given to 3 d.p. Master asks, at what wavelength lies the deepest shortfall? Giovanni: 588.955 nm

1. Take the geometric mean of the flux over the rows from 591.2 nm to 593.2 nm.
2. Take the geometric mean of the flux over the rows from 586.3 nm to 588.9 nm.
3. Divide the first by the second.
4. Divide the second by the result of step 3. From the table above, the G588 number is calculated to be 7.8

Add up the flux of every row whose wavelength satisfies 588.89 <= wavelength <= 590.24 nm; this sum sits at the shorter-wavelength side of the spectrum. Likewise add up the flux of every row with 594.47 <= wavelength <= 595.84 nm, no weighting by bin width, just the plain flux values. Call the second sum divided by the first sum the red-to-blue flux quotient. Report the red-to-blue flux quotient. 1.21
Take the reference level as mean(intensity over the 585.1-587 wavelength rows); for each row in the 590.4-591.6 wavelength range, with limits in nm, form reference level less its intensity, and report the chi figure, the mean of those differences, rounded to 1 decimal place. 0.2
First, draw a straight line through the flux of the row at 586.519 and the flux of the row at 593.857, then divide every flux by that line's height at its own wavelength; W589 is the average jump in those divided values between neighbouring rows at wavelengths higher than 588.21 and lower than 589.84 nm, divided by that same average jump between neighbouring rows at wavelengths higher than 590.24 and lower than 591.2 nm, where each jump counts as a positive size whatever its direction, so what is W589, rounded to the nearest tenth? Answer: 1.9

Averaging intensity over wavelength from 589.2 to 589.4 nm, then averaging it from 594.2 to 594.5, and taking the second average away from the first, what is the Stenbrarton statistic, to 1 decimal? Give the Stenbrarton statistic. -2.7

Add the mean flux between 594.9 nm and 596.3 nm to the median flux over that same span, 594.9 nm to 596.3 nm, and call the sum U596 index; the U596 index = 17.6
